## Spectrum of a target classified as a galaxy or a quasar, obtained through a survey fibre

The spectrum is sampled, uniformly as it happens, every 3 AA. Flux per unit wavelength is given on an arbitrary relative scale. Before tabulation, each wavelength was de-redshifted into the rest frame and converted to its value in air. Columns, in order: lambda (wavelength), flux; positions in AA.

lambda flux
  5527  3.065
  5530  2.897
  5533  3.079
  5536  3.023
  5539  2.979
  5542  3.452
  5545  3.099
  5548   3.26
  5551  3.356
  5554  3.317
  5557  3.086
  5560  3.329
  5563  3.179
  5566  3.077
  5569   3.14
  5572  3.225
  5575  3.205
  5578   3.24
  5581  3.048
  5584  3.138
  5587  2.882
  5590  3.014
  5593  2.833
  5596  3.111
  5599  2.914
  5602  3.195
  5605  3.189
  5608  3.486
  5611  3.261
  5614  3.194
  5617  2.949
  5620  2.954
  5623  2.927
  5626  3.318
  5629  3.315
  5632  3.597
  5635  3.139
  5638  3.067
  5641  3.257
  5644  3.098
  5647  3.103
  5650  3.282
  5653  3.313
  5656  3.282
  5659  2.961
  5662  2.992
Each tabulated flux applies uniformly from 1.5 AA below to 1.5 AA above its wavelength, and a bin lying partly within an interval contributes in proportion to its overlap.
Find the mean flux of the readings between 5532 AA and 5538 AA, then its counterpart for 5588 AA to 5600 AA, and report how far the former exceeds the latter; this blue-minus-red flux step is 0.08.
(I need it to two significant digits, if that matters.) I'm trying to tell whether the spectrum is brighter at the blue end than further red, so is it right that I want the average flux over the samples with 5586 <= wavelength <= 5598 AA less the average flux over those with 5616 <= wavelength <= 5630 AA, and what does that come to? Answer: -0.13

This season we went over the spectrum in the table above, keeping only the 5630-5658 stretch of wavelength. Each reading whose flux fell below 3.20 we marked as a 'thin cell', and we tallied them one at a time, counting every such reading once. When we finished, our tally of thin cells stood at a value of 4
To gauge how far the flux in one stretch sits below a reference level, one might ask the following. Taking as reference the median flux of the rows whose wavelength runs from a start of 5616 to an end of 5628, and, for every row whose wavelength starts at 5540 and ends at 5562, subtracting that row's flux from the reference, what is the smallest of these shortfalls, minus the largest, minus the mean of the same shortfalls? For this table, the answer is -0.05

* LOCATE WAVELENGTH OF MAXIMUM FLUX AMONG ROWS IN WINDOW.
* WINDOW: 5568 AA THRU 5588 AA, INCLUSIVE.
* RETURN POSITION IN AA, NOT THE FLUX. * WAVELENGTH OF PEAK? 5578 AA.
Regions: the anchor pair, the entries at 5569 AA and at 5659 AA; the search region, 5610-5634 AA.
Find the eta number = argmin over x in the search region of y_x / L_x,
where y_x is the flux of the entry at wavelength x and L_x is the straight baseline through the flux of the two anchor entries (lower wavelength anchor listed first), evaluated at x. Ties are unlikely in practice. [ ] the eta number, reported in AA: 5623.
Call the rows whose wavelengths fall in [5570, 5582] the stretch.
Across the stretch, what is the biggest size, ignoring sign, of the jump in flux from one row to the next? 0.19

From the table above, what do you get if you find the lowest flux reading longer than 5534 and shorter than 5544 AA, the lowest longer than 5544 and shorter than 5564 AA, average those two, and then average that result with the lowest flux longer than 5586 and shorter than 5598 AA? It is 2.93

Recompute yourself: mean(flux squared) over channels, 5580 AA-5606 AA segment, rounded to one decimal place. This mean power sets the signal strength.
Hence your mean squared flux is 9.2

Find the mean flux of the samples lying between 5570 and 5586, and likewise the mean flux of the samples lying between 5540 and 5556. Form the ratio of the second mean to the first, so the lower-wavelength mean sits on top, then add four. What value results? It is 5.04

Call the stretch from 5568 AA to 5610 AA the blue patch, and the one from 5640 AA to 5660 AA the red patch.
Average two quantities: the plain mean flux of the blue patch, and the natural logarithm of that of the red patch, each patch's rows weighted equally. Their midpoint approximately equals 2.14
